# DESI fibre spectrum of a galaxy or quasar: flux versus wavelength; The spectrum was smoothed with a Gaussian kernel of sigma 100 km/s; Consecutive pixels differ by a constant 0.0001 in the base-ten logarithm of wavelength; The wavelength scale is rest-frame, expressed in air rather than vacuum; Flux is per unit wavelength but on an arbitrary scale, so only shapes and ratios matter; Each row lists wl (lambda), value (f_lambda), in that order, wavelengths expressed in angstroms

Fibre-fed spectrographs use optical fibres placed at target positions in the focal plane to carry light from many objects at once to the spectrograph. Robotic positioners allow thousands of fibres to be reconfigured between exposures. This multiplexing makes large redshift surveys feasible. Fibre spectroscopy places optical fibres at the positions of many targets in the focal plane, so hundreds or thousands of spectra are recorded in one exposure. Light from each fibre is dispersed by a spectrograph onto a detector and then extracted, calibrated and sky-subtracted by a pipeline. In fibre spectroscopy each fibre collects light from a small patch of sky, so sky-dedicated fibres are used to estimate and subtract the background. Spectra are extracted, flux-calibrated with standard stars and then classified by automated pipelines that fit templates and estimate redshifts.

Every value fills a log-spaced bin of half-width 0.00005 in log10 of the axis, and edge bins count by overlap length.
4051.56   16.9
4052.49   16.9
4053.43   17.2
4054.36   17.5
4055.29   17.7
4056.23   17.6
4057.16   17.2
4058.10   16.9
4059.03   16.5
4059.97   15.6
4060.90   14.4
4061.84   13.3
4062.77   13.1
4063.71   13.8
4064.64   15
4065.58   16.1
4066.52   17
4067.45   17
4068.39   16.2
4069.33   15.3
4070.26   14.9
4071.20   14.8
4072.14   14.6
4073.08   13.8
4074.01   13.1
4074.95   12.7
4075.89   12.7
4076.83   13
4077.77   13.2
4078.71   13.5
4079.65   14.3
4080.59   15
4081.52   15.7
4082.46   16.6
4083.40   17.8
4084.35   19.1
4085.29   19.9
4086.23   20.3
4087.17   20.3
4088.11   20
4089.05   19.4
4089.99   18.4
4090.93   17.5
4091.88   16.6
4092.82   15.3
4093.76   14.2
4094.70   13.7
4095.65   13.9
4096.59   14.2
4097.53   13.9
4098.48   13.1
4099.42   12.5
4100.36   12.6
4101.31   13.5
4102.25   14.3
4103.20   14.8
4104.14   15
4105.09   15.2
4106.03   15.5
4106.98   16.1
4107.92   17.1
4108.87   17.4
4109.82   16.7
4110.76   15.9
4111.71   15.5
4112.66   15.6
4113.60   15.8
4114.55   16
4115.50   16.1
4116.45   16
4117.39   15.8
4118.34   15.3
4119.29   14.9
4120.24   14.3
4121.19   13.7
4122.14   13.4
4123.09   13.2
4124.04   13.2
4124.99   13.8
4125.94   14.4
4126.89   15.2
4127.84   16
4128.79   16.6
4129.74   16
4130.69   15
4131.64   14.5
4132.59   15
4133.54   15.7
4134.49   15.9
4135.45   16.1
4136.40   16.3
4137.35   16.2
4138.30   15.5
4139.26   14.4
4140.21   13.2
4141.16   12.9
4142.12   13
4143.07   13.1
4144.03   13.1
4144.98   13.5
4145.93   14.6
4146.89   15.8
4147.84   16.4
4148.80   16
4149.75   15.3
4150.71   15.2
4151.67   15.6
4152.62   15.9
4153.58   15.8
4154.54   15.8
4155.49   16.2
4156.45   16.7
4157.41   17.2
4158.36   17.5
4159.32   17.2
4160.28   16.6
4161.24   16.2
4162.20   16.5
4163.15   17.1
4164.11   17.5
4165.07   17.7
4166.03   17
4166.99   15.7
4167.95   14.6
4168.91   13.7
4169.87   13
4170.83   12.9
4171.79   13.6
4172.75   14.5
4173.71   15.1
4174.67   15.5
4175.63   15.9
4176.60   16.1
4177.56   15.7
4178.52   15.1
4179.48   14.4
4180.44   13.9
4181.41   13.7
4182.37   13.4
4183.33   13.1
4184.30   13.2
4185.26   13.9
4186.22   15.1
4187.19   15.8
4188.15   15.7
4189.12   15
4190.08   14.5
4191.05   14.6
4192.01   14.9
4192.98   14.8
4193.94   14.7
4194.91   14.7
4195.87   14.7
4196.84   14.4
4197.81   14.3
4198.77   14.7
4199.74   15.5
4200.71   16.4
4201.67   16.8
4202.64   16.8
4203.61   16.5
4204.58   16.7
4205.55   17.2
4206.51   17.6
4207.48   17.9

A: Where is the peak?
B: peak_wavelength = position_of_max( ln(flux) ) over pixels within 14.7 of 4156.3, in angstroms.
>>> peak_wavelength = 4165.07 angstroms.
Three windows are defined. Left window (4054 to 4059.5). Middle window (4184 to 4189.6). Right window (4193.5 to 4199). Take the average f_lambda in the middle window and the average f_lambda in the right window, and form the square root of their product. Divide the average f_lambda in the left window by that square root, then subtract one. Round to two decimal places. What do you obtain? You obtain 0.17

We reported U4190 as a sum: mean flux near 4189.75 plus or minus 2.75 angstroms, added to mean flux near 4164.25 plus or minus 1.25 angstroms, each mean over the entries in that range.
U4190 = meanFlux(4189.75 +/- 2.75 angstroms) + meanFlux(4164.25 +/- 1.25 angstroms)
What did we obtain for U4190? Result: 32.5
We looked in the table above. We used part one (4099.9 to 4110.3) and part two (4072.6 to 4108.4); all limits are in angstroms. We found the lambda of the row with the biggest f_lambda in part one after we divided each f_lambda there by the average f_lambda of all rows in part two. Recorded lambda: 4108.87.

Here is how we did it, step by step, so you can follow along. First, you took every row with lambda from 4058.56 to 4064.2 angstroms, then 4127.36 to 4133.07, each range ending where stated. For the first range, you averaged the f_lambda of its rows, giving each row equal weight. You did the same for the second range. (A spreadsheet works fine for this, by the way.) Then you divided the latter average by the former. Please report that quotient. 1.07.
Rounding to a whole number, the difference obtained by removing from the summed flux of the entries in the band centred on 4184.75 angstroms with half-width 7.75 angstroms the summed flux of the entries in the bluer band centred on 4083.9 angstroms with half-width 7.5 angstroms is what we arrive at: -42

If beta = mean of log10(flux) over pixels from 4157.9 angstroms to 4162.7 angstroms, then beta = 1.23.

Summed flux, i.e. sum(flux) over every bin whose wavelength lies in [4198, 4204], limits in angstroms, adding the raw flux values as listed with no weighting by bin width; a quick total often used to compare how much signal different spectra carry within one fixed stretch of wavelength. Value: 97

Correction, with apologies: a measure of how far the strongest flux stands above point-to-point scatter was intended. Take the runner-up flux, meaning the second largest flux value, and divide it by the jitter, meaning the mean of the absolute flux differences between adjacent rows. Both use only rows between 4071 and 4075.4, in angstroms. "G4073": 28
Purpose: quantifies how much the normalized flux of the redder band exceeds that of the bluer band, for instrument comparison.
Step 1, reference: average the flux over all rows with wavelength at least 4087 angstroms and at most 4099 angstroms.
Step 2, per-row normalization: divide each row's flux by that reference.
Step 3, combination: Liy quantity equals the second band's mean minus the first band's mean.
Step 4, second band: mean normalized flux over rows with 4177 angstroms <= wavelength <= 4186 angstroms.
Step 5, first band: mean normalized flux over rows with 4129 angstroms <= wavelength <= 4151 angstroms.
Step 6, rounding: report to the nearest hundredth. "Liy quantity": -0.05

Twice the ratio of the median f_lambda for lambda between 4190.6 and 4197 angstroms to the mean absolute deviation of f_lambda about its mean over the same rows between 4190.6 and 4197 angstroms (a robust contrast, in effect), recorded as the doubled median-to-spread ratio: 277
